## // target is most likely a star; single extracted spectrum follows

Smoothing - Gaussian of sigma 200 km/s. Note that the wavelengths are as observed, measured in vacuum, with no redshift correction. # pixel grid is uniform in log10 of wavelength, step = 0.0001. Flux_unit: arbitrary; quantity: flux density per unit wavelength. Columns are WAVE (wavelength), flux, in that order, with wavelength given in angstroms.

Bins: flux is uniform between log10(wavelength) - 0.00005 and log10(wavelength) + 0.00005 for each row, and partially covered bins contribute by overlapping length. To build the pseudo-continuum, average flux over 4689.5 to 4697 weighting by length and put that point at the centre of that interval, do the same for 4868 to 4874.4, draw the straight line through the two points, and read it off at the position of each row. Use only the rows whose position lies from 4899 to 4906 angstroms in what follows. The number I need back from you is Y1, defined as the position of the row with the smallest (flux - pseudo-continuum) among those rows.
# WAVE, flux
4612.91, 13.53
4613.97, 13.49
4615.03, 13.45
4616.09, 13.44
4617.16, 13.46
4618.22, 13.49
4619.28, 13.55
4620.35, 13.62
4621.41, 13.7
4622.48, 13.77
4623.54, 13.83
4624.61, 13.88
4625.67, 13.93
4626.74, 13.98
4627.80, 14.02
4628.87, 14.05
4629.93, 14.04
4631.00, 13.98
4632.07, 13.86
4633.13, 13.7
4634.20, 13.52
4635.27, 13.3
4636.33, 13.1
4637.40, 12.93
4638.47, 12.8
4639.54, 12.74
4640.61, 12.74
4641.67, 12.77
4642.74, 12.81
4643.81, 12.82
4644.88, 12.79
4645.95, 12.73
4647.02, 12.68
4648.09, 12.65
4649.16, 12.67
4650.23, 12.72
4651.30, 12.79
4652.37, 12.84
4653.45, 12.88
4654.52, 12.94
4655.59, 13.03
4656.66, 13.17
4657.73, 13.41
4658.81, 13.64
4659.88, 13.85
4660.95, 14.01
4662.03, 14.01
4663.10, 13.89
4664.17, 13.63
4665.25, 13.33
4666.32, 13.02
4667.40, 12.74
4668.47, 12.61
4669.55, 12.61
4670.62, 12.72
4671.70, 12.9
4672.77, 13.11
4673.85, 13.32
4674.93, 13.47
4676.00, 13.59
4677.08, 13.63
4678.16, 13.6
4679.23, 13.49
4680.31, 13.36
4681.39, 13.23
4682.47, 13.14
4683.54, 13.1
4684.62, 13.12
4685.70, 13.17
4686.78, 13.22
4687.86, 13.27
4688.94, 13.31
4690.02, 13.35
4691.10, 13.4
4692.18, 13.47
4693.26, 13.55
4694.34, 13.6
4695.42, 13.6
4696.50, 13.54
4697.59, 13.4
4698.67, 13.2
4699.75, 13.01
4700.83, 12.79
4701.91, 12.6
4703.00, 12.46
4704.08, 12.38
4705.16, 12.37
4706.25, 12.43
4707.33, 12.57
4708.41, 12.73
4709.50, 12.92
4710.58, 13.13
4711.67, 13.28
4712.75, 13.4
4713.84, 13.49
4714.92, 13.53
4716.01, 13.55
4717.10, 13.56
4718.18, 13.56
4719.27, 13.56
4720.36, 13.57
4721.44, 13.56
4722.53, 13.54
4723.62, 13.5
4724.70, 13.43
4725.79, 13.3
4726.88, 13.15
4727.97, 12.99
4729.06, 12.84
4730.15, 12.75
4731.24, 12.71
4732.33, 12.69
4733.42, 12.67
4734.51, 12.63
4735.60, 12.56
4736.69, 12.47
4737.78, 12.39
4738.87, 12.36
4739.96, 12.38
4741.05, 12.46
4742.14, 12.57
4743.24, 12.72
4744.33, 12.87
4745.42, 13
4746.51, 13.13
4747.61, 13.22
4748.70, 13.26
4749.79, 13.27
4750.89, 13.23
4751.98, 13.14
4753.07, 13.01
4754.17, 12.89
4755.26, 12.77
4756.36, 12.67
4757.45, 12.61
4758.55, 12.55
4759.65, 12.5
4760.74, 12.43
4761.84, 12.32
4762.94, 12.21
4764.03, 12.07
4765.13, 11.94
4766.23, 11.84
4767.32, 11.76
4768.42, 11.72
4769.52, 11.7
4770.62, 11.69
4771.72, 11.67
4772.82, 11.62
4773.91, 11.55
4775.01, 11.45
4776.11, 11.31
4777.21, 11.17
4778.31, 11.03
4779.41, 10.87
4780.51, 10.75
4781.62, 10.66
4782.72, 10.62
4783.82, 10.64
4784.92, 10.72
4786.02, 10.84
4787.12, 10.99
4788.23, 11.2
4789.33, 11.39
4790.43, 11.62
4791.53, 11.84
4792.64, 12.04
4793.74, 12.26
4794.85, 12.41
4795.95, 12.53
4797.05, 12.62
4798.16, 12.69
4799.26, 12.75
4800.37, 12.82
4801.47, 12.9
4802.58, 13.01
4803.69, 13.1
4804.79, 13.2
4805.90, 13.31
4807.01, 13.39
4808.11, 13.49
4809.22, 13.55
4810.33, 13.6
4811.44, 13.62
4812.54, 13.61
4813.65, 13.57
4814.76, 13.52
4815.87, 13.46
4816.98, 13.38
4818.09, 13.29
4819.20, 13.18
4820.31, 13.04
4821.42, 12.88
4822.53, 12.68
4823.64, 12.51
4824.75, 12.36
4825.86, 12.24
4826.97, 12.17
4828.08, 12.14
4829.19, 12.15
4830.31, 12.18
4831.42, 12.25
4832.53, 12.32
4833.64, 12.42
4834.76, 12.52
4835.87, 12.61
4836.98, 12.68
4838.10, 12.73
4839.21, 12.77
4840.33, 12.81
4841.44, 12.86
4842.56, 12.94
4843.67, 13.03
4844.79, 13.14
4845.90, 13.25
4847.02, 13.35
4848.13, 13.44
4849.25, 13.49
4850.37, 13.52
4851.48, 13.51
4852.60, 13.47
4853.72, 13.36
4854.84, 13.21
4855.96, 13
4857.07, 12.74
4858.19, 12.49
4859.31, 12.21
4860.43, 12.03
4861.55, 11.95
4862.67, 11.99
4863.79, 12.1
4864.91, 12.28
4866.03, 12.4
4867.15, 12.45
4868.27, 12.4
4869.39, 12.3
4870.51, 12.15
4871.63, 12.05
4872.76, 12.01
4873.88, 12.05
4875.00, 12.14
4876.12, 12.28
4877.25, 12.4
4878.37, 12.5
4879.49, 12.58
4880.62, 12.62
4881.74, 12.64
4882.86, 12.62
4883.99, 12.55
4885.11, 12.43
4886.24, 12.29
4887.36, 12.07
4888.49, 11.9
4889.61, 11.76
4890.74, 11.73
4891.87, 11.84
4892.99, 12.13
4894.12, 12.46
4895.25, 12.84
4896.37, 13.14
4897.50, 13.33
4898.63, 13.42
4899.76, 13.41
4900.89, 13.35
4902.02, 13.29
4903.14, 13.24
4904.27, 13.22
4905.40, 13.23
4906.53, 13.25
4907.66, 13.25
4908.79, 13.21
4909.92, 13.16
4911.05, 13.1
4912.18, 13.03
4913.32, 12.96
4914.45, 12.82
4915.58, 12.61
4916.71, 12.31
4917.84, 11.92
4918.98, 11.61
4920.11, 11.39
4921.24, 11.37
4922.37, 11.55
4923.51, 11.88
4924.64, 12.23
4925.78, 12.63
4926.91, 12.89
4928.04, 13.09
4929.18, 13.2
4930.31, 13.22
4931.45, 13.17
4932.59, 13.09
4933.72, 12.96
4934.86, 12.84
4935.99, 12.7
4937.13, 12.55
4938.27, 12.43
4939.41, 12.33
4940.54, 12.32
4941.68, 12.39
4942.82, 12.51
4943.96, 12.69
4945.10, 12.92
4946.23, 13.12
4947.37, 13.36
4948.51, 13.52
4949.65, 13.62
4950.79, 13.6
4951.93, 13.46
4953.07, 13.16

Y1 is 4904.27 angstroms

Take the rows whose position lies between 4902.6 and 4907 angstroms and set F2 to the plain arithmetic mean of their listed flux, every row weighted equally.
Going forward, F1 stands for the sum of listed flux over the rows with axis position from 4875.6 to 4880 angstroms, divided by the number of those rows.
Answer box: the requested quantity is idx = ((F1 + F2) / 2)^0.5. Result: 3.58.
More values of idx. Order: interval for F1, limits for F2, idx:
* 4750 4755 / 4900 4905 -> 3.63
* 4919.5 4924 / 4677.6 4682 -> 3.53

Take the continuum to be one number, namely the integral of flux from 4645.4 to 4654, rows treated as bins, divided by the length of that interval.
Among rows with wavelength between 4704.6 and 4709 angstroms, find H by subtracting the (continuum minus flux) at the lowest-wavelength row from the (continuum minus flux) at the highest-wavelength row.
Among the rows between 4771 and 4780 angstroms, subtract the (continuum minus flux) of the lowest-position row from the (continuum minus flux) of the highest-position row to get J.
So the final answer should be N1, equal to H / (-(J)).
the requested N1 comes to 0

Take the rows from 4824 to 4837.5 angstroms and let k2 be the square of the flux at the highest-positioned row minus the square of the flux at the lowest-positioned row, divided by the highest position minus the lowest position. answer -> 1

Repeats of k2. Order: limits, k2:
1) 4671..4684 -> 0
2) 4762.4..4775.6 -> -1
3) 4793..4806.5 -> 2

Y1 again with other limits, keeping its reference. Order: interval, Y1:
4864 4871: 4870.51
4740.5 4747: 4741.05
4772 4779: 4778.31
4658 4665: 4658.81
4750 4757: 4756.36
